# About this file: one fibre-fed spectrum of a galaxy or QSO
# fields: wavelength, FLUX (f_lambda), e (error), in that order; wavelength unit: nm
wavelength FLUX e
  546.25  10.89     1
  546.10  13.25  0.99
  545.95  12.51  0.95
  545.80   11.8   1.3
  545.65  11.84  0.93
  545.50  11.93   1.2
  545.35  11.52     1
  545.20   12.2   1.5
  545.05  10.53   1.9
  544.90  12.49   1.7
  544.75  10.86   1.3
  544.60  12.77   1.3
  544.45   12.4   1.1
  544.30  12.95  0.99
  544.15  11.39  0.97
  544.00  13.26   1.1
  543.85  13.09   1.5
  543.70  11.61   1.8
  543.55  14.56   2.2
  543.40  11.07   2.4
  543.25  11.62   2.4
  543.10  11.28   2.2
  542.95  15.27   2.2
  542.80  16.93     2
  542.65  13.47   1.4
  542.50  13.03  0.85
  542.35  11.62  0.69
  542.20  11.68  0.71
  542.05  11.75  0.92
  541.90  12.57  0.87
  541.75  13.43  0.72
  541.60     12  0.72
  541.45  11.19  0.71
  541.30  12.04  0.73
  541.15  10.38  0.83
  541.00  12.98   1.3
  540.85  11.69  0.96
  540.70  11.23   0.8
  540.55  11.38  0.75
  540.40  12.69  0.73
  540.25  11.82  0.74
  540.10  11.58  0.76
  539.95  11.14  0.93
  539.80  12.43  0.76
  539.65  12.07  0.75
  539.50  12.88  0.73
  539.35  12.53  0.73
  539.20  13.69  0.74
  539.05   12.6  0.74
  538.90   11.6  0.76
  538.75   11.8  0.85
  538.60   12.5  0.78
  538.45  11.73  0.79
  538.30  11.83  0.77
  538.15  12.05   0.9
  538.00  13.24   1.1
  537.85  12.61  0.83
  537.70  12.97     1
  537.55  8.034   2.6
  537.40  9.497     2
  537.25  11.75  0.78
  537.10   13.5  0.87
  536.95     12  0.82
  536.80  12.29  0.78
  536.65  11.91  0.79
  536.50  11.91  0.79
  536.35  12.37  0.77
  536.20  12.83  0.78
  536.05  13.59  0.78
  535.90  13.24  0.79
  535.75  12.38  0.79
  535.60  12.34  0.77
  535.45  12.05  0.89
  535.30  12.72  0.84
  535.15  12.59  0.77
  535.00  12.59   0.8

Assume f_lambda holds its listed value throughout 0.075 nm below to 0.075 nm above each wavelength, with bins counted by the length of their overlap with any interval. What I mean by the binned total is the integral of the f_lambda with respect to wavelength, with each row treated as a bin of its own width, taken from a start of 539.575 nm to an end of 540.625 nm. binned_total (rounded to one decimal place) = 12.5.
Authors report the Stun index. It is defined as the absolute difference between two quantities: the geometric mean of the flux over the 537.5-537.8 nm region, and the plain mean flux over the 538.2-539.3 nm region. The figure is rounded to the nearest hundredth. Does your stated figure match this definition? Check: 2.04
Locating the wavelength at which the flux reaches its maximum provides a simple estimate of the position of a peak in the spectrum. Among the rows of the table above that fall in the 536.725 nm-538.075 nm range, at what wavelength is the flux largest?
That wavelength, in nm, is 537.10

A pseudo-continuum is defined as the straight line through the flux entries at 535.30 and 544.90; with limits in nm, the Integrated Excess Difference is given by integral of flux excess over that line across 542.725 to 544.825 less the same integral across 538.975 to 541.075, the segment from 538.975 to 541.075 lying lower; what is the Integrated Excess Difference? 1.4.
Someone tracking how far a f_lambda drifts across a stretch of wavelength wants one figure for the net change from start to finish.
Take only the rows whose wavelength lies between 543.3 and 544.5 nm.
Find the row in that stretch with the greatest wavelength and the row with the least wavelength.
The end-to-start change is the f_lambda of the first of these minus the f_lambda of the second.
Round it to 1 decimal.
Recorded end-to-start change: 1.3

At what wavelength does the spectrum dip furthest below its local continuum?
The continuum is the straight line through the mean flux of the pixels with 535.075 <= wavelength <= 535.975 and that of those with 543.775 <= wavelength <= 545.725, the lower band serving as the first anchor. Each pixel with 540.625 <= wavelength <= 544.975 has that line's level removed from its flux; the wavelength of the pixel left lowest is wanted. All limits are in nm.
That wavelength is 541.15 nm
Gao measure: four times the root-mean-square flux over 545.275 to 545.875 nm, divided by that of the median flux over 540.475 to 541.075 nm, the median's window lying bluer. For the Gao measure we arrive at 4.08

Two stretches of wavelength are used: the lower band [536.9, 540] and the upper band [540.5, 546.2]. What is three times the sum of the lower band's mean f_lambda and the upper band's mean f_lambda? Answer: 73.0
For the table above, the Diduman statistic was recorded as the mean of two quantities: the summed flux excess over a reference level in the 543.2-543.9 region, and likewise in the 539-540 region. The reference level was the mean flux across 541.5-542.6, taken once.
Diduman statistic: 0.9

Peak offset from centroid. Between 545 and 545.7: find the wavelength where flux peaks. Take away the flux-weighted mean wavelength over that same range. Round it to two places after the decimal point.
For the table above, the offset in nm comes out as -0.16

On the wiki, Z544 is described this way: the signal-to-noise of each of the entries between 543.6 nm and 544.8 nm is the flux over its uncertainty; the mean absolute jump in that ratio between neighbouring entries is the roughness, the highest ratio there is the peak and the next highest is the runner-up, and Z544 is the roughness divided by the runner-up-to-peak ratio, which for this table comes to 1.9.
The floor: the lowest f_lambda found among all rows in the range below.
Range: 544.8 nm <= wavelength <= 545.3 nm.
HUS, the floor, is 10.53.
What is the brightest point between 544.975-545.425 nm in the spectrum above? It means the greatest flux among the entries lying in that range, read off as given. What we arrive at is 12.2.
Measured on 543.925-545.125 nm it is 13.26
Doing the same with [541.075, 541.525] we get 12.04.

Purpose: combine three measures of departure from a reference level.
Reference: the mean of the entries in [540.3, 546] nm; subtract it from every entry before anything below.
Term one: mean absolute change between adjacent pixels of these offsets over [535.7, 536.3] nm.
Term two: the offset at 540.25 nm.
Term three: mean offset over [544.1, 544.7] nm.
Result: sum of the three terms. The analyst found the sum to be 0.3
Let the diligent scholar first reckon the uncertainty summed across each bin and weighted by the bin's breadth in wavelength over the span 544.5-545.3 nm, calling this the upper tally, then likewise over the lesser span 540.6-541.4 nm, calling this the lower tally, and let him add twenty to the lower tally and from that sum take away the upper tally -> 19.5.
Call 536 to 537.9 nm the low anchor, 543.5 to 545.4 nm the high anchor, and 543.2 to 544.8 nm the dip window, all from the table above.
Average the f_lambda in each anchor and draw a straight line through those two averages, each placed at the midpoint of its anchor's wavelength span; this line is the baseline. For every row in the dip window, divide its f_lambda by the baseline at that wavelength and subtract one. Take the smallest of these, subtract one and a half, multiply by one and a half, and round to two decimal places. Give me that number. -2.42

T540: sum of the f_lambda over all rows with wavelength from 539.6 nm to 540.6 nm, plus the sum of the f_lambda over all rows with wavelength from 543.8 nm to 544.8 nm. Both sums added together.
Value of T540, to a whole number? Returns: 170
